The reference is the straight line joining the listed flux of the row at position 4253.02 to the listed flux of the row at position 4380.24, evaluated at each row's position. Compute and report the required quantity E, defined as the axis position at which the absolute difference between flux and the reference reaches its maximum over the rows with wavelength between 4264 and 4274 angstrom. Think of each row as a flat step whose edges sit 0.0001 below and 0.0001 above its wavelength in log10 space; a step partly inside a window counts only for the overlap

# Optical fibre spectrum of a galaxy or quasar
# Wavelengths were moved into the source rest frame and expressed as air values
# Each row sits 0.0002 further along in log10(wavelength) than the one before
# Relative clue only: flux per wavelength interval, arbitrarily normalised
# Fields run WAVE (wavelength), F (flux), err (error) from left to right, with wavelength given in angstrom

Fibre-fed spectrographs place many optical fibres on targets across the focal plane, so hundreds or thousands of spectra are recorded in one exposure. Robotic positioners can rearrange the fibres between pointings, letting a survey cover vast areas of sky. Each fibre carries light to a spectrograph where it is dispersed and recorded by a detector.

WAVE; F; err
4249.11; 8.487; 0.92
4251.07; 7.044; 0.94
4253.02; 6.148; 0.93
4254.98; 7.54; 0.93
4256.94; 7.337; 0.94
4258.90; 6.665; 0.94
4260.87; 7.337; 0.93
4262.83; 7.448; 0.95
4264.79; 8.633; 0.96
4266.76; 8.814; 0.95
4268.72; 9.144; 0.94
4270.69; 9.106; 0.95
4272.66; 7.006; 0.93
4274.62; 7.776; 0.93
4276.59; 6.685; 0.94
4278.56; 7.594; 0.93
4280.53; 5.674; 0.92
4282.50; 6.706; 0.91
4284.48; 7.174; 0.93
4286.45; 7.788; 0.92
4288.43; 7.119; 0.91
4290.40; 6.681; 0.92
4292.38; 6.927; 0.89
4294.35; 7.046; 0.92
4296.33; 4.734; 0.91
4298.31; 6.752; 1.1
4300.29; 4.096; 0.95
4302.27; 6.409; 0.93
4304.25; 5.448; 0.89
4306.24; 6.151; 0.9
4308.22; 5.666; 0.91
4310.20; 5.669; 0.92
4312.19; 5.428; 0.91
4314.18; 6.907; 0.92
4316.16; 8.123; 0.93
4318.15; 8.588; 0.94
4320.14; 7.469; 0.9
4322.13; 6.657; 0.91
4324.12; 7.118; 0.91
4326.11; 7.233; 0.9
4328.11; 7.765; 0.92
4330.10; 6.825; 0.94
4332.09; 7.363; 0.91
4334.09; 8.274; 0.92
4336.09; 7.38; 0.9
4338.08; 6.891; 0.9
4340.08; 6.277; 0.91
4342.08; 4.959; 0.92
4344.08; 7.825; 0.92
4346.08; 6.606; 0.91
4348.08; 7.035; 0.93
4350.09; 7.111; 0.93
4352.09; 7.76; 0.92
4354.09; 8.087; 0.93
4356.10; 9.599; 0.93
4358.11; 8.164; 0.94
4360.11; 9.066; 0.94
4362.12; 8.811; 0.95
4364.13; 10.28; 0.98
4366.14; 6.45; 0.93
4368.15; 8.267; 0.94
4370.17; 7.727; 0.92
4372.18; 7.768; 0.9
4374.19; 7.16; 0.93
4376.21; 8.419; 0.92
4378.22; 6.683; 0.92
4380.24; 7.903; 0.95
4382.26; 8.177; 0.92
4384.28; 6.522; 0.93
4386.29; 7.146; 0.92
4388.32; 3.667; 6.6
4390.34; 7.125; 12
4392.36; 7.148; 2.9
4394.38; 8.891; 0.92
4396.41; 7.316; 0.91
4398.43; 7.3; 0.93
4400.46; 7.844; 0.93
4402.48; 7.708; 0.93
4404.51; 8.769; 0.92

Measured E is 4268.72 angstrom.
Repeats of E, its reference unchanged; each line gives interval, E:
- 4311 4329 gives 4318.15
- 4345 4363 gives 4356.10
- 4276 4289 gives 4286.45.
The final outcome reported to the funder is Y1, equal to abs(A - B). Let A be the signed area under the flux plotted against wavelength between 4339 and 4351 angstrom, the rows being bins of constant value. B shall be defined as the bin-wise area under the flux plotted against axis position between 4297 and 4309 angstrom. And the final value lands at 11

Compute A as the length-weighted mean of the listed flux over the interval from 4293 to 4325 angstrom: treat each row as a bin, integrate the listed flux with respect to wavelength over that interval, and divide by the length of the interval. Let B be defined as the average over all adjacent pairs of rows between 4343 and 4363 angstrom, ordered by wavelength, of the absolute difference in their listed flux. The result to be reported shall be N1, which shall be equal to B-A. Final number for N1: -5.6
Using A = 6.4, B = 0.76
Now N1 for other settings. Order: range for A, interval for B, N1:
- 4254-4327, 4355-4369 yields -5.4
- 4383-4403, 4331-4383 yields -6.0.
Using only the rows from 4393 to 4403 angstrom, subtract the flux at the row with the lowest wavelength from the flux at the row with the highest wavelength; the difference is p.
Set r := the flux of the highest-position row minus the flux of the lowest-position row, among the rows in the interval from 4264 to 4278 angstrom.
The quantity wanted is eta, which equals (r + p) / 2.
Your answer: -1.6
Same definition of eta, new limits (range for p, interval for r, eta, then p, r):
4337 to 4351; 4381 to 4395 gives 0.5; 0.2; 0.7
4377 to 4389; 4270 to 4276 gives -2.2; -3.0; -1.3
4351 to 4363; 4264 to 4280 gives 0.0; 1.1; -1.0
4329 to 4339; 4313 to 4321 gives 0.3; 0.1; 0.6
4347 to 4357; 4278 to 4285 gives 1.1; 2.6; -0.4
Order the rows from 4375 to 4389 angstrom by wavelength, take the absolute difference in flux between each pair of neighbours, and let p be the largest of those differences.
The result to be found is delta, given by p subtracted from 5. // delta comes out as 1.5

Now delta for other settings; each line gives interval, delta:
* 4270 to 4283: 2.9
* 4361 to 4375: 1.2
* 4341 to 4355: 2.1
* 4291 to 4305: 2.3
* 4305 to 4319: 3.5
